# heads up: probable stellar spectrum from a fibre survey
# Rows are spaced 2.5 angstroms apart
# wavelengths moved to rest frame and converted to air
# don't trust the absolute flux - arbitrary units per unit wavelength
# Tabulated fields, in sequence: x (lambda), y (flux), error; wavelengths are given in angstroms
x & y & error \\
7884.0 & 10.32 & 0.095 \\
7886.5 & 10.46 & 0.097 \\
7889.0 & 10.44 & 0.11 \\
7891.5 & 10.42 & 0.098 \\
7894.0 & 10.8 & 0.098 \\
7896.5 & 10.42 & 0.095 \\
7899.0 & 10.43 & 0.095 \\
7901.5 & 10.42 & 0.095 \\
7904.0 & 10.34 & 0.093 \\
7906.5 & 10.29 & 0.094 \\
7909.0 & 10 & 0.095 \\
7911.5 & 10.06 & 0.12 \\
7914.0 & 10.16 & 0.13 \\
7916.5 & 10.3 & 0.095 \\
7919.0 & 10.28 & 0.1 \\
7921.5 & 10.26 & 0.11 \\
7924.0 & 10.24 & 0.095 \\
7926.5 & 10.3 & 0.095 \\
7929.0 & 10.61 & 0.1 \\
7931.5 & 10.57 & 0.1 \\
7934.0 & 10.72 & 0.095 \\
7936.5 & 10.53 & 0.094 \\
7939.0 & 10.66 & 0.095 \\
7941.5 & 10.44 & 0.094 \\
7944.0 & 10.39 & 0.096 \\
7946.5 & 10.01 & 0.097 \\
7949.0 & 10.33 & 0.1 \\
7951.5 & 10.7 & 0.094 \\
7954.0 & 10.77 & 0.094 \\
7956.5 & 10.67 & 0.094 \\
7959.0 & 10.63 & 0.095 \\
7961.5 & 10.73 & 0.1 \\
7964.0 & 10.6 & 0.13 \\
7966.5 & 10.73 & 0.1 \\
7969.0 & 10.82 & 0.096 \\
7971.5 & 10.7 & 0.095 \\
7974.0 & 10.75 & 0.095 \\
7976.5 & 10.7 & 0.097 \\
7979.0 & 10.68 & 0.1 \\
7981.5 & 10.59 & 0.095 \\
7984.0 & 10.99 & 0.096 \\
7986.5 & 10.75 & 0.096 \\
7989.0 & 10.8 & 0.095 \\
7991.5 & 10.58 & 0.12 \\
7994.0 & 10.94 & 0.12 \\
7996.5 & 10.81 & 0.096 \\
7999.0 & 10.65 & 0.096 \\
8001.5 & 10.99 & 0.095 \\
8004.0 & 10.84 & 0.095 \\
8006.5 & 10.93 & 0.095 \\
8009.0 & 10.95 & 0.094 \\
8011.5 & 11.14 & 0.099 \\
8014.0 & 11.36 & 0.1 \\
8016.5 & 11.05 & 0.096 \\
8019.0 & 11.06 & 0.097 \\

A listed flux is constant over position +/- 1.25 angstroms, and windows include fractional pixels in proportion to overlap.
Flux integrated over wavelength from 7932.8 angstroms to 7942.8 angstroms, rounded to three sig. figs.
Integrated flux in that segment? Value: 106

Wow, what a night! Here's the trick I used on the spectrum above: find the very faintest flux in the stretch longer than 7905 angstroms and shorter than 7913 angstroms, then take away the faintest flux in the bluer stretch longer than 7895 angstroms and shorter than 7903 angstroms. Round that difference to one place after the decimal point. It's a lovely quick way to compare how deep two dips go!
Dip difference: -0.4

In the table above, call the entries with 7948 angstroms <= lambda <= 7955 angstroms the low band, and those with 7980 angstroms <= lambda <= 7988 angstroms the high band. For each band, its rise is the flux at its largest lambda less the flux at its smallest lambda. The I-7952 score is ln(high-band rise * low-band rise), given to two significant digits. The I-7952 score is -2.7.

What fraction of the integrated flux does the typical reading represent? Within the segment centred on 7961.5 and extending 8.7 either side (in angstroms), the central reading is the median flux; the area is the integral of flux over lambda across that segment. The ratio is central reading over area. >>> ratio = 0.06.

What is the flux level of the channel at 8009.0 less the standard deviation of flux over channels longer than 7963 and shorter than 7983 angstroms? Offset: 10.9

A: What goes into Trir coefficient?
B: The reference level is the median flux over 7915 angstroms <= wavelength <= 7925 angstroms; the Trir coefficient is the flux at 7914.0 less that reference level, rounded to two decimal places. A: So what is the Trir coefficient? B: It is -0.11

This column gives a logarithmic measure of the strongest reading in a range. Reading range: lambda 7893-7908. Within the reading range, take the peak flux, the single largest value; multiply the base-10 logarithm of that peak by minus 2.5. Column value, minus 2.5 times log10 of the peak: -2.58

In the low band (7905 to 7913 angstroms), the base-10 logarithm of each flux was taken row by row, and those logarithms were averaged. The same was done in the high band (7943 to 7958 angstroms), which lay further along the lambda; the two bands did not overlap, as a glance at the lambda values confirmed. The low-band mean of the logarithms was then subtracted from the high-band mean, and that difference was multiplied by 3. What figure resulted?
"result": 0.045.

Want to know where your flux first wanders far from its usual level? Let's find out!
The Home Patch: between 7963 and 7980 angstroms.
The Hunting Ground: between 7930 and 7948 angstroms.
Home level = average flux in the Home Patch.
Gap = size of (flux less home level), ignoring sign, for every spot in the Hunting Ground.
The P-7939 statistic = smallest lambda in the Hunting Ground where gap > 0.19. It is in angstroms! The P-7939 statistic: 7941.5 angstroms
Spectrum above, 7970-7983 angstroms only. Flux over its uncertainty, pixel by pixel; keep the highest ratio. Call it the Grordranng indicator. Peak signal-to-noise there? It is 113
